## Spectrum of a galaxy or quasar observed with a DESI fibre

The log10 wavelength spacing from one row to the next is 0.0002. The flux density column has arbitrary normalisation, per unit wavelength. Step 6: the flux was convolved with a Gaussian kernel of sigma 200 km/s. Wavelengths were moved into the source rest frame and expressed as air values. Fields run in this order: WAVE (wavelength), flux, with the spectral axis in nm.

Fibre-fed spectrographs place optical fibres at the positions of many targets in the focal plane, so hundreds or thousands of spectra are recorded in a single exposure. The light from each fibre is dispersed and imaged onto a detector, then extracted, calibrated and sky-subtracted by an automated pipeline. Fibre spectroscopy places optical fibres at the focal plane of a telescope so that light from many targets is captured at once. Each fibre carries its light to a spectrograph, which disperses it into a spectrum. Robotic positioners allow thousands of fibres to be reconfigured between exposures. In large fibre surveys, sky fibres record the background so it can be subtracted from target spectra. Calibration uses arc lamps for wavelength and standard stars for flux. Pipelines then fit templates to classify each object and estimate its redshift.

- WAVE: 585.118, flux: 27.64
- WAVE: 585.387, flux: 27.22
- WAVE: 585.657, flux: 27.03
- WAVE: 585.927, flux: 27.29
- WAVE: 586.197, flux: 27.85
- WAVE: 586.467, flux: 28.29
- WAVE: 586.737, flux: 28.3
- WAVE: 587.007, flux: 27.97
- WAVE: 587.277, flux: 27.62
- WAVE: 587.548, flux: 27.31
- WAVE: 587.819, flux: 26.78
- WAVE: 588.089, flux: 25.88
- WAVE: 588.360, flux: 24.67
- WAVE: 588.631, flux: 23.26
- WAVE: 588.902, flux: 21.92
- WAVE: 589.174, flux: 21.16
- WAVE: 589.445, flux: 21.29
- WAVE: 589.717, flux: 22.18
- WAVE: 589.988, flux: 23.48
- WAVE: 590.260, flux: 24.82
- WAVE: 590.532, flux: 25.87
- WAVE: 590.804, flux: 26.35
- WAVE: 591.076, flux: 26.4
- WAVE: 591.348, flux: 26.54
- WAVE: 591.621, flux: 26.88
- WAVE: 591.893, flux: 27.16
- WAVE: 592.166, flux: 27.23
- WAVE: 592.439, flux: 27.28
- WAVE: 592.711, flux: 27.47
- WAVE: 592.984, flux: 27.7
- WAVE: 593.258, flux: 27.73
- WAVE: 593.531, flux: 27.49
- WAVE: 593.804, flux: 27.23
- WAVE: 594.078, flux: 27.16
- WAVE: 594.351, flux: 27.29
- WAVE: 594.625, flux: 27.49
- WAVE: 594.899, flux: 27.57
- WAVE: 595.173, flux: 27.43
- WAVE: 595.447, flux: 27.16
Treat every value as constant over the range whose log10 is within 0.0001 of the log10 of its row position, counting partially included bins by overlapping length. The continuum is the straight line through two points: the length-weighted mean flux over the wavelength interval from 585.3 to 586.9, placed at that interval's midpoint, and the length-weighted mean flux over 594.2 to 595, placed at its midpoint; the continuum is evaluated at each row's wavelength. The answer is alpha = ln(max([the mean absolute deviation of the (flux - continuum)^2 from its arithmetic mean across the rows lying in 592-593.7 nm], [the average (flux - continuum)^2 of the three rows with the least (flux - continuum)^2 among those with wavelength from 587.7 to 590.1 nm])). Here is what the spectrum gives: 1.4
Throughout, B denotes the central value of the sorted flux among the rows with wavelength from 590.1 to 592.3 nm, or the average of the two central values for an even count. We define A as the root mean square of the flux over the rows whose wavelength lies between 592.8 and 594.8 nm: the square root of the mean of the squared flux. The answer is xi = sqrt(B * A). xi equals 27.0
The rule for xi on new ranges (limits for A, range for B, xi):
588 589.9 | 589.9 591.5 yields 24.5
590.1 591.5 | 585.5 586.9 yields 26.9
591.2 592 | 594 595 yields 27.1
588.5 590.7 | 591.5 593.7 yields 25.1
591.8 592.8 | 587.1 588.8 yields 26.8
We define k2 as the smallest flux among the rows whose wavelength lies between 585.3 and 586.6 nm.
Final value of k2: 27.03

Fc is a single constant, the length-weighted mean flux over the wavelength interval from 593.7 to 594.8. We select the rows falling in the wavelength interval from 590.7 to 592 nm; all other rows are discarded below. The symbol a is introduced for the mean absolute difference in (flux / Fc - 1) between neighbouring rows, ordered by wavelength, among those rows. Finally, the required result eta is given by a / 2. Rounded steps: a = 0.007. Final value 0.004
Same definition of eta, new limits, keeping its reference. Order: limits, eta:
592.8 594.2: 0.003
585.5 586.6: 0.008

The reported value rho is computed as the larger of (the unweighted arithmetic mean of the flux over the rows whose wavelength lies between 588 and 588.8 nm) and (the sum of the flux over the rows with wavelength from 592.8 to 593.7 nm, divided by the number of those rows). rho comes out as 27.6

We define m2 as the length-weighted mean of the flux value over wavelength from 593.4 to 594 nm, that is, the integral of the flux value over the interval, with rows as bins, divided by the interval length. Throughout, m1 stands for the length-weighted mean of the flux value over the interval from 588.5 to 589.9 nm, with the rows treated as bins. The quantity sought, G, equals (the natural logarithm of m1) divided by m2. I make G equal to 0.113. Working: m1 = 22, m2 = 27.3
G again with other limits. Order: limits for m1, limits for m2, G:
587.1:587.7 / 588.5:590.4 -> 0.147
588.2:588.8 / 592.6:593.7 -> 0.115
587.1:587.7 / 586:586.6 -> 0.118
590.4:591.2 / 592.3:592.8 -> 0.119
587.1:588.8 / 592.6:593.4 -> 0.118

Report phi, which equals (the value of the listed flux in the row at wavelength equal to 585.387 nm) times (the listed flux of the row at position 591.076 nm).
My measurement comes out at 719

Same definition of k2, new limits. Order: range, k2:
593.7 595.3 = 27.16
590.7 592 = 26.35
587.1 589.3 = 21.16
